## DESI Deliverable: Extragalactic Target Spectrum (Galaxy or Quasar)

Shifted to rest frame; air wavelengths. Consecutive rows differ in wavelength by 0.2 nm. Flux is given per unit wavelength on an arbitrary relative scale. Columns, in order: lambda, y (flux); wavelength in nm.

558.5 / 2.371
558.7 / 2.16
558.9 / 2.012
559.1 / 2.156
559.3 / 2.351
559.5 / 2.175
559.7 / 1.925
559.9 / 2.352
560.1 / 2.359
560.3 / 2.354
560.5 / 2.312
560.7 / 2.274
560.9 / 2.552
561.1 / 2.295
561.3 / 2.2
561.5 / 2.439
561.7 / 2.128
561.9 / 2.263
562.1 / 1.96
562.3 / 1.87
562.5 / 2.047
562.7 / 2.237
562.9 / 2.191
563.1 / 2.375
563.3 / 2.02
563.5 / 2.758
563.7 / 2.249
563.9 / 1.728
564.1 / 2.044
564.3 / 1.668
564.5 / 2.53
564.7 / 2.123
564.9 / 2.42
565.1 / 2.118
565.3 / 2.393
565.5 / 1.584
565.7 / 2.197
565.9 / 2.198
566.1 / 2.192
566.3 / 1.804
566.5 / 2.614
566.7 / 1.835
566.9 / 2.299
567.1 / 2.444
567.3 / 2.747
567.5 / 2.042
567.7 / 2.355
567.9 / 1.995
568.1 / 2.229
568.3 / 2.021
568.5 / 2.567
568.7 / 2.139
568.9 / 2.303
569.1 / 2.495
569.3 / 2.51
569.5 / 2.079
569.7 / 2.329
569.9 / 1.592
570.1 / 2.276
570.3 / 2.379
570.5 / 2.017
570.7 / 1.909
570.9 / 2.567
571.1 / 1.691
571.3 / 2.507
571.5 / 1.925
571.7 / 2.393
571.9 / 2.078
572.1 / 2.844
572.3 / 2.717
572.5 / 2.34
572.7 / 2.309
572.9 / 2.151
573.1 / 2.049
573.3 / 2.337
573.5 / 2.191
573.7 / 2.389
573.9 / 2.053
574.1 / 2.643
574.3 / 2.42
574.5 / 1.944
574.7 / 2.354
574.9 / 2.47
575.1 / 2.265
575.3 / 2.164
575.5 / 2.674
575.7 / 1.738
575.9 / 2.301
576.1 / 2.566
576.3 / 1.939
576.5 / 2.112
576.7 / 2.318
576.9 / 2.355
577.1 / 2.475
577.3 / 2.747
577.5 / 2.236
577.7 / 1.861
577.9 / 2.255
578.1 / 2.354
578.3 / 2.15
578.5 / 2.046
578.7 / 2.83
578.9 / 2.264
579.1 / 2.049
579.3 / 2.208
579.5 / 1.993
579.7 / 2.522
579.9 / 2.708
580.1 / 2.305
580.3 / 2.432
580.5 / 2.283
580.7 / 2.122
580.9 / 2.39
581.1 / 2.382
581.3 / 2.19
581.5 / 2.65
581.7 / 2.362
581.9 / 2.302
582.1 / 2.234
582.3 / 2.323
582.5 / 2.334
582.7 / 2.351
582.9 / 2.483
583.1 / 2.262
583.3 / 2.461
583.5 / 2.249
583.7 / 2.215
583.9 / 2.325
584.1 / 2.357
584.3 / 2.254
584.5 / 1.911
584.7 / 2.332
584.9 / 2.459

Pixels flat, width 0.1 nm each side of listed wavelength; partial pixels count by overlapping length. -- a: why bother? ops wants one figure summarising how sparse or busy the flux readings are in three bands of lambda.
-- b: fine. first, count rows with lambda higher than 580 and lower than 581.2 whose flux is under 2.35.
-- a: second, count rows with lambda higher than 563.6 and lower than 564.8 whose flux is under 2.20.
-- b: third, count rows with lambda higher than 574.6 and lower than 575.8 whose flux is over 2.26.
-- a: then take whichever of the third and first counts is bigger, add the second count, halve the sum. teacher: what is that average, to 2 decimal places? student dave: 4.00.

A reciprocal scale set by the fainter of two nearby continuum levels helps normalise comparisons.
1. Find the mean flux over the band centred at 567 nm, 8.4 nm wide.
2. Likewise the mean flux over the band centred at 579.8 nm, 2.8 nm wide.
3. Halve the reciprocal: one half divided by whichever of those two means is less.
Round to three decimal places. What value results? 0.228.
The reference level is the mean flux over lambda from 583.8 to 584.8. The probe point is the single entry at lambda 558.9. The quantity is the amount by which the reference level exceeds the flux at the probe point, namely 0.22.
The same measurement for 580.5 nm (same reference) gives -0.05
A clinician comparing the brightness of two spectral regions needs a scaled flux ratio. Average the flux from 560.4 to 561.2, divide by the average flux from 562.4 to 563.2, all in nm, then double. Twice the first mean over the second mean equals 2.13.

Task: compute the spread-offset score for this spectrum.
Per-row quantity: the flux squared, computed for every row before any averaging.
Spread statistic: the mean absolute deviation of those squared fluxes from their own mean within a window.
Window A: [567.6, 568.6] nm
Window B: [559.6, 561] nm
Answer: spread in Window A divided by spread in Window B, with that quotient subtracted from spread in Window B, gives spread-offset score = -1.1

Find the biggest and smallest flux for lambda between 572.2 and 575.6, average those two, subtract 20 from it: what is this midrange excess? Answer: -17.7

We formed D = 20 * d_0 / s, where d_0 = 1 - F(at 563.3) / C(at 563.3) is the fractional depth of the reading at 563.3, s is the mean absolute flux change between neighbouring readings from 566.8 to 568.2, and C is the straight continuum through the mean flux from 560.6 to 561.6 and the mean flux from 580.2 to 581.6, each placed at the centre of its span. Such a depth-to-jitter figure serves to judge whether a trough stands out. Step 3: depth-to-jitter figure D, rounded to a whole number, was 8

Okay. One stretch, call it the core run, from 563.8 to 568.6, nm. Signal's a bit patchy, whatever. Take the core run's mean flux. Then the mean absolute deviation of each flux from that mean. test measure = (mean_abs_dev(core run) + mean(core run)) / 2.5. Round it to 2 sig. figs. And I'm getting 0.97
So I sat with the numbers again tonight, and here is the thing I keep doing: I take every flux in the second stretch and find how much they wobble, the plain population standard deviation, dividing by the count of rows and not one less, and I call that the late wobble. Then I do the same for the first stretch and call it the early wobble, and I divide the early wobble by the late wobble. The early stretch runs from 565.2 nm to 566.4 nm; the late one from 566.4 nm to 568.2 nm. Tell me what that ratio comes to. 0.99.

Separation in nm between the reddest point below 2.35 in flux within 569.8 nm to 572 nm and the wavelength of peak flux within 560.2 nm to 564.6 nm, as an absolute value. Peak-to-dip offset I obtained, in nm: 8.40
